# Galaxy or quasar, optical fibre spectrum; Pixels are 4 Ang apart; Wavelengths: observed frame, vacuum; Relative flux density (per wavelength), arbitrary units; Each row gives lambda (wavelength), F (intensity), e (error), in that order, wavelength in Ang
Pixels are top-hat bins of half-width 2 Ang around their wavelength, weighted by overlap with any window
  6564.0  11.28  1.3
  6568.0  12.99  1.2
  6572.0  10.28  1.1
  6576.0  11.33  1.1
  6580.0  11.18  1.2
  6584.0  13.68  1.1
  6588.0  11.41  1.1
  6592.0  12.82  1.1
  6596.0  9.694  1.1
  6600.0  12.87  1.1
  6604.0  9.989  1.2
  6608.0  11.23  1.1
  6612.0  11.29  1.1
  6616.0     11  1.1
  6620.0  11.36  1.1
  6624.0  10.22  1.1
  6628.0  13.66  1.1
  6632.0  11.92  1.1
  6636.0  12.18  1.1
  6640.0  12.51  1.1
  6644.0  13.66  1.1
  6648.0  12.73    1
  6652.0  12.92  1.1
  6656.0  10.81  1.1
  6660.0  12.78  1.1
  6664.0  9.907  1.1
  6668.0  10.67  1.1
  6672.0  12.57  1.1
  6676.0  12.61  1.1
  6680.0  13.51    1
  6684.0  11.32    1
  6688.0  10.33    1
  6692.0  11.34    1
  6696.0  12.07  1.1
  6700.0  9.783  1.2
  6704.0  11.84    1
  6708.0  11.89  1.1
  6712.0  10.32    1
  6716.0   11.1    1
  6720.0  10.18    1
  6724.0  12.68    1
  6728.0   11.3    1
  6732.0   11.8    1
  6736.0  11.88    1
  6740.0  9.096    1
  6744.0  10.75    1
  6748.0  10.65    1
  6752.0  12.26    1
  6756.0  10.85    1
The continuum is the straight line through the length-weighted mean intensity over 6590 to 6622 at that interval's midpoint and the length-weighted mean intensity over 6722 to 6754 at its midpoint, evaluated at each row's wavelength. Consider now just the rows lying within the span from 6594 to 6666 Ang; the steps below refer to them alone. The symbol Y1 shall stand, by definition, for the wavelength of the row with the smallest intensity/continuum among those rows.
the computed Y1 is 6596.0 Ang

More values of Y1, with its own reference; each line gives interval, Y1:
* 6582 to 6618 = 6596.0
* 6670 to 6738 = 6700.0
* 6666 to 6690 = 6688.0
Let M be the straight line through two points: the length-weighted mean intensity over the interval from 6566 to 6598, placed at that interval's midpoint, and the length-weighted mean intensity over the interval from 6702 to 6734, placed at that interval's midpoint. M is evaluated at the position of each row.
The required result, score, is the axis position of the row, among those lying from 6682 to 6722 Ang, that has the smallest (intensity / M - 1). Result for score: 6700.0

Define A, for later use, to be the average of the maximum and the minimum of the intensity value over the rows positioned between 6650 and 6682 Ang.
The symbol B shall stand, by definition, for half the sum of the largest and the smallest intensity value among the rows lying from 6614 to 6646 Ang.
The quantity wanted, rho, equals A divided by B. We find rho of 0.981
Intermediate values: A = 11.7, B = 11.9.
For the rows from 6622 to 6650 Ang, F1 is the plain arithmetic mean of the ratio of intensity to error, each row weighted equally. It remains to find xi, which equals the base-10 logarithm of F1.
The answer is 1.06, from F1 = 11.4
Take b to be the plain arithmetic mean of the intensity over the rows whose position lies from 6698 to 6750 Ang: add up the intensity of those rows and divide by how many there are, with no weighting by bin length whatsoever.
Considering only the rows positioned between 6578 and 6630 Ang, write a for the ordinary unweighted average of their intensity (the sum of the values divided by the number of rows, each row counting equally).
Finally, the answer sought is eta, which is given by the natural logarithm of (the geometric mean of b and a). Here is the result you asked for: 2.42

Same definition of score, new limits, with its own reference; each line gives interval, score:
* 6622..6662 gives 6624.0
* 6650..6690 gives 6664.0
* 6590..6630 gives 6596.0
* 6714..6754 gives 6740.0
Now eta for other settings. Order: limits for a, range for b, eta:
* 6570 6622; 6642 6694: 2.46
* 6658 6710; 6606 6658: 2.47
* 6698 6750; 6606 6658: 2.44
